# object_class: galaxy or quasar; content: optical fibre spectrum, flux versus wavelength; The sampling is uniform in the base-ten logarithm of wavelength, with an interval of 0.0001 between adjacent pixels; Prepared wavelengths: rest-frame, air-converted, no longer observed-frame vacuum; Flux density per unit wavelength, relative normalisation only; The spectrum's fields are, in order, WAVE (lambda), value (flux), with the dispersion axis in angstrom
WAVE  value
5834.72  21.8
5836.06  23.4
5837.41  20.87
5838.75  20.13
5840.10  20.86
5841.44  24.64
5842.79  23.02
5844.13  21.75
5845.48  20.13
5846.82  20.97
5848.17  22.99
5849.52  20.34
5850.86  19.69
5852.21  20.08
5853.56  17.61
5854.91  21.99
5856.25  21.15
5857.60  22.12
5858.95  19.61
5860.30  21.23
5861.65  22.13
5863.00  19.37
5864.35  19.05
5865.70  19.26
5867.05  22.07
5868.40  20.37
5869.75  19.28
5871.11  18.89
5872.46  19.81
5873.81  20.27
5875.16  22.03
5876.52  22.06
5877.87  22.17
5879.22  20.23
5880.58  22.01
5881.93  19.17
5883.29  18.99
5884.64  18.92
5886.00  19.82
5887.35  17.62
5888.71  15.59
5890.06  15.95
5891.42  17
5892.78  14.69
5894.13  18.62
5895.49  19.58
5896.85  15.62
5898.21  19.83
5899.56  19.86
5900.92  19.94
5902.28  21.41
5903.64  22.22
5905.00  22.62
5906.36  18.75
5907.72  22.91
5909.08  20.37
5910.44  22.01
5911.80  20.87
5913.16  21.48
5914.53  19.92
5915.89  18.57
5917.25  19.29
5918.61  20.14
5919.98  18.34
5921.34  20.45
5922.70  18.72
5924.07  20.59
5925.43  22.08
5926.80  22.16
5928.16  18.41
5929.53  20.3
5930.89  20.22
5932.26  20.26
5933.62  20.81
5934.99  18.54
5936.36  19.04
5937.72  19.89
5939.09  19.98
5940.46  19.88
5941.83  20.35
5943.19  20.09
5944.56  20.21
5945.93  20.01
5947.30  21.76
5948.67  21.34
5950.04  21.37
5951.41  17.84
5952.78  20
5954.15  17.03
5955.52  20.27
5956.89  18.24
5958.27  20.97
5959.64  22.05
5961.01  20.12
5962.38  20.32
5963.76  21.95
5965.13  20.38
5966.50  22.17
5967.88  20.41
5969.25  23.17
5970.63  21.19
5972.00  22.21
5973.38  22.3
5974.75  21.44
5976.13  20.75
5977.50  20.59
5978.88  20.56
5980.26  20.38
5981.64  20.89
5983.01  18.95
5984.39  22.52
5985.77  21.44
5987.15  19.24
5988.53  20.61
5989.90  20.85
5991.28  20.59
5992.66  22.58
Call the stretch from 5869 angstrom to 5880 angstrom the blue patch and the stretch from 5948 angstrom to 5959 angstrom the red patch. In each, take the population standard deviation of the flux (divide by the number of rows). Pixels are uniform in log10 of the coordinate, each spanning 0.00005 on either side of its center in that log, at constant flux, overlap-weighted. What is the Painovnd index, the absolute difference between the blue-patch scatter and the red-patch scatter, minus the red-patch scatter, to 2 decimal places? -1.23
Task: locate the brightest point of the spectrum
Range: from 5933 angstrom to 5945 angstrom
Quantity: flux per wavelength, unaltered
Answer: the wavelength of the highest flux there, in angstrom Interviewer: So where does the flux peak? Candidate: 5933.62 angstrom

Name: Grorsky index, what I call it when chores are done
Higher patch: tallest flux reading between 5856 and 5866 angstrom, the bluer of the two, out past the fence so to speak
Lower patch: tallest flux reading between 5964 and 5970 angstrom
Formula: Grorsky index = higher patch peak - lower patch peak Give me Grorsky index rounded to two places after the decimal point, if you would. -1.04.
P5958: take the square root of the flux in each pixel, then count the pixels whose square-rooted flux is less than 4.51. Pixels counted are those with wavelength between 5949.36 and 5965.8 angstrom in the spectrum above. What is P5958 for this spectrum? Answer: 7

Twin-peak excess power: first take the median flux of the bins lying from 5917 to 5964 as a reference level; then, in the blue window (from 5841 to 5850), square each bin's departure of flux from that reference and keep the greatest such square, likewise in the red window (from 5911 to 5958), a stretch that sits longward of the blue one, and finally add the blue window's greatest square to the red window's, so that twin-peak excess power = 30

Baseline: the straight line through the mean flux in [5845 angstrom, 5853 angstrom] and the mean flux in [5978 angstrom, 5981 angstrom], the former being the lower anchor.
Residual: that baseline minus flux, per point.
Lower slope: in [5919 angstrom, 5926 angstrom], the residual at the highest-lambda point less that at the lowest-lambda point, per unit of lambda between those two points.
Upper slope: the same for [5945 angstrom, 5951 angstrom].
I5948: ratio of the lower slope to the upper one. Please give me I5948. 2.1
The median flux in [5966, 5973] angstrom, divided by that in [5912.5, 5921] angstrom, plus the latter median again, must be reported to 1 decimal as 20.7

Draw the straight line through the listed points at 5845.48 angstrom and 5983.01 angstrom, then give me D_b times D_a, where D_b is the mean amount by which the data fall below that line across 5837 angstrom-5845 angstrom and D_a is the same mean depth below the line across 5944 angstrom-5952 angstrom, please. 2.0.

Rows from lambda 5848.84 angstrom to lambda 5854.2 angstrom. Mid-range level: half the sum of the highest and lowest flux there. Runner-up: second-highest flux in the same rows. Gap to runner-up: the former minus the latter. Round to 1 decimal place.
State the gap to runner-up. -1.1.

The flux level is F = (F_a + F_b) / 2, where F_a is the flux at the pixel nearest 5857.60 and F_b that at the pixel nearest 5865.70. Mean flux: 20.7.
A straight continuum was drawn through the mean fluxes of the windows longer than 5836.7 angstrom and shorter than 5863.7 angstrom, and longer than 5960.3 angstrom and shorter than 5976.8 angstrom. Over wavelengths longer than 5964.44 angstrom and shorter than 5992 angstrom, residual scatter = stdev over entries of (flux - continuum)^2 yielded 1.6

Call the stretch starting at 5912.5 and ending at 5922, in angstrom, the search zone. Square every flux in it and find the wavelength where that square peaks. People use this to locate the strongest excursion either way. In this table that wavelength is 5913.16 angstrom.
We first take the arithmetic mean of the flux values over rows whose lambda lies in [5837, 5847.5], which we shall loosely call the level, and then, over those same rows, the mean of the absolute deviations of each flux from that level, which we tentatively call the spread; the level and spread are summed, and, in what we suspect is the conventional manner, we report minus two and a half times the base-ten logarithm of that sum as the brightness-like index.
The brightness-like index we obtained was -3.39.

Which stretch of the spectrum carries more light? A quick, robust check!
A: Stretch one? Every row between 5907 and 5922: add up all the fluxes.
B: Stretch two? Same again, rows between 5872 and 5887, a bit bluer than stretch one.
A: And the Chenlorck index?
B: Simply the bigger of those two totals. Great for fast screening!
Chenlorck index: 225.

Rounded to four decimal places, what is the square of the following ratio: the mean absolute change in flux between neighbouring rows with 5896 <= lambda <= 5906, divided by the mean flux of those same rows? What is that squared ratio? 0.0033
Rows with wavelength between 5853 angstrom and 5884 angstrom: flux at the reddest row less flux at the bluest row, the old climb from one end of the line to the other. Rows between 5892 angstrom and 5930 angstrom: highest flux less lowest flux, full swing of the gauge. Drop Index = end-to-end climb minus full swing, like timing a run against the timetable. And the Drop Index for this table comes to -6.8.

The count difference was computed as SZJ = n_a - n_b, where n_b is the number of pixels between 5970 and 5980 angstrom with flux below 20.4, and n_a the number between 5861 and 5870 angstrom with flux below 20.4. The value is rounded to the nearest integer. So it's 5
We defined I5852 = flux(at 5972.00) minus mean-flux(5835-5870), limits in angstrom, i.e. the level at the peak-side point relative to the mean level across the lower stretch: 1.3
